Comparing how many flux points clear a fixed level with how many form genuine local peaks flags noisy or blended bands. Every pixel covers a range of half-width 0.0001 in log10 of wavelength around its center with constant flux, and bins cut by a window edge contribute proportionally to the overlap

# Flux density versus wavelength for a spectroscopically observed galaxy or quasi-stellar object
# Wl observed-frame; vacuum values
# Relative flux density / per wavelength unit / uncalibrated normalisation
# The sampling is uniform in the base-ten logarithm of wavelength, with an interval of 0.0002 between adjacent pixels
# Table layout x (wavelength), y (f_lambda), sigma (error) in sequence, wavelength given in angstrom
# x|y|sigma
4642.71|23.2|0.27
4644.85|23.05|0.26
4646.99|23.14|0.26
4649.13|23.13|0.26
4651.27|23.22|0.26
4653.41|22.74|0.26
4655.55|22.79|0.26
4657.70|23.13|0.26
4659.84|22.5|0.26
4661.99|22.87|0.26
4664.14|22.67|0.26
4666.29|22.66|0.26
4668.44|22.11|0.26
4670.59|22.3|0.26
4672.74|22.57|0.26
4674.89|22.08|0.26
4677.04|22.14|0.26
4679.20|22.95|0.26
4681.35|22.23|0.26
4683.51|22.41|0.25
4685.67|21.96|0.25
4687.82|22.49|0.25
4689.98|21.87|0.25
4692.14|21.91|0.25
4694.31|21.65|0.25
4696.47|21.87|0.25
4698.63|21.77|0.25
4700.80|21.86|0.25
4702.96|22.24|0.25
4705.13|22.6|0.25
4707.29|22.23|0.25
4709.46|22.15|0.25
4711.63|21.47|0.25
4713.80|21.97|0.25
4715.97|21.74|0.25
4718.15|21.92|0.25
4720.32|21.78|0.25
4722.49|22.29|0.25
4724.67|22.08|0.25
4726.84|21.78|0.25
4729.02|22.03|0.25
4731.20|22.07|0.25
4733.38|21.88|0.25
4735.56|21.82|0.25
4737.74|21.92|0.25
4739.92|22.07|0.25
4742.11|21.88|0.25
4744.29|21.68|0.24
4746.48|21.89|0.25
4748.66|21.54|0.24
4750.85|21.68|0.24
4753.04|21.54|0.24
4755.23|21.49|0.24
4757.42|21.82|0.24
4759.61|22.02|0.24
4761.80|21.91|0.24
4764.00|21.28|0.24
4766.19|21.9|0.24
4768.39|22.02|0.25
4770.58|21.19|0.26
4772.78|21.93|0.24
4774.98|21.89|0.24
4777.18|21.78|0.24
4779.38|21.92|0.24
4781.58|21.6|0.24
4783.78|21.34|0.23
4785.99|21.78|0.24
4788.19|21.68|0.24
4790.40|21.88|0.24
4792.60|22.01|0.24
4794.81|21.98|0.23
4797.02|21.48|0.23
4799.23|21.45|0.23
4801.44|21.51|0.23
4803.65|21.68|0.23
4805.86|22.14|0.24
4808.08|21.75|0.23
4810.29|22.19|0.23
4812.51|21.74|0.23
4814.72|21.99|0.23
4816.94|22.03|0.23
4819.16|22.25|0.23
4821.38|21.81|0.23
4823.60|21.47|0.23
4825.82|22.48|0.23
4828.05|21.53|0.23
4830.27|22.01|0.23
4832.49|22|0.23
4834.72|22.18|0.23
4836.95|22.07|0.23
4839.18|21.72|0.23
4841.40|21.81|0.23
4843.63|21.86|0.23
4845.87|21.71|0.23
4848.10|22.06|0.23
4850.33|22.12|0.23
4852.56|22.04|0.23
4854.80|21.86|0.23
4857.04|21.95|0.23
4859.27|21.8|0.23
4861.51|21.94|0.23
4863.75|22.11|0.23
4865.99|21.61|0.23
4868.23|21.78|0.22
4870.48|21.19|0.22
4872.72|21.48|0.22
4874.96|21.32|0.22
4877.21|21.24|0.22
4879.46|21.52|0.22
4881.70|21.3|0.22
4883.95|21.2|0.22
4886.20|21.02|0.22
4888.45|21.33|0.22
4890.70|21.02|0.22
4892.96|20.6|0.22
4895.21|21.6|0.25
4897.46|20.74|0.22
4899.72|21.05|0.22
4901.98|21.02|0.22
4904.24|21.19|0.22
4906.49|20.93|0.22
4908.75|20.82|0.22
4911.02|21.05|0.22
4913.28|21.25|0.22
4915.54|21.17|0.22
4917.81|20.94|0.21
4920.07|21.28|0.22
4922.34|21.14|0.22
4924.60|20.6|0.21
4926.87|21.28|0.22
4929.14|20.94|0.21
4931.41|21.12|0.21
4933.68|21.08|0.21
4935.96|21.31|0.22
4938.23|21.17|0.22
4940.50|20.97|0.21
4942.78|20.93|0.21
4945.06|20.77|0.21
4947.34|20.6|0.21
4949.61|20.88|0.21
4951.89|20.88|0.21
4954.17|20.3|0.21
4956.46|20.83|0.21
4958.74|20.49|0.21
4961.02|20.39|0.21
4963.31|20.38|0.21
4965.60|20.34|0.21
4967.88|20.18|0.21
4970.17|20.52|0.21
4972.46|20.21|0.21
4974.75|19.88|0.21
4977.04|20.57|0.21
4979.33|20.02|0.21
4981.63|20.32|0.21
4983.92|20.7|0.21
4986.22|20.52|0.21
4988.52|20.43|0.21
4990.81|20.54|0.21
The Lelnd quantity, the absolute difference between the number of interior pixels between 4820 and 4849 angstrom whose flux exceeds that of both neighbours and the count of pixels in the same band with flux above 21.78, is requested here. 5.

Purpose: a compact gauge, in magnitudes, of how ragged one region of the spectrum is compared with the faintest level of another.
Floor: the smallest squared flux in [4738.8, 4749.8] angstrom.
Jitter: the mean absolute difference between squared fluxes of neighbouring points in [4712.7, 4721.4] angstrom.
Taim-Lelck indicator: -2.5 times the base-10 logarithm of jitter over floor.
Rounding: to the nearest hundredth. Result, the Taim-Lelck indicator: 4.41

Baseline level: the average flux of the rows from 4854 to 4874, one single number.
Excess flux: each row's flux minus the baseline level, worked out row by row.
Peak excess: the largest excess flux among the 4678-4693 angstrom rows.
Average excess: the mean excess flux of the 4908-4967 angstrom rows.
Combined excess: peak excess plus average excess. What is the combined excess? 0.3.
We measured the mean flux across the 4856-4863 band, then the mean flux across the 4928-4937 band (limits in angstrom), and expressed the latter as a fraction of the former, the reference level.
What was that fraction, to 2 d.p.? 0.96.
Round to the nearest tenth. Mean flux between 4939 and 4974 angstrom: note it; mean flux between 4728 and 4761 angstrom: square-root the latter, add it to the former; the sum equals 25.2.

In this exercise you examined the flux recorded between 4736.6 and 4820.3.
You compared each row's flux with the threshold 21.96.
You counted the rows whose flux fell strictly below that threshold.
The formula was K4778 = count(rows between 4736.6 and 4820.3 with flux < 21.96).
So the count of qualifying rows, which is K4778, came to 28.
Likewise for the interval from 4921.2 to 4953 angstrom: 14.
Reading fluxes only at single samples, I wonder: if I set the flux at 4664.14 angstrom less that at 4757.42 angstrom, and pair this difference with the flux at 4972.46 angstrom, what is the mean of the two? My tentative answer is 10.5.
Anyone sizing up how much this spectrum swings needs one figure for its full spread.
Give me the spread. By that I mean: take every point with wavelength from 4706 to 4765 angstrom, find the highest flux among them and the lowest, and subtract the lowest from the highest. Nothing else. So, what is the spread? 1.01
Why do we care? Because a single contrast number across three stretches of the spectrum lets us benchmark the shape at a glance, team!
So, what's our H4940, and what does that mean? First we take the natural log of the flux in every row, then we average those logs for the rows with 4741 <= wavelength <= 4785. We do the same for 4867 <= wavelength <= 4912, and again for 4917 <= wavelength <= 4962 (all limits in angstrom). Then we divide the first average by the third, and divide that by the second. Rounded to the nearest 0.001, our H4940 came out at 0.332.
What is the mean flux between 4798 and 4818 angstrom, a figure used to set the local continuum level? 21.8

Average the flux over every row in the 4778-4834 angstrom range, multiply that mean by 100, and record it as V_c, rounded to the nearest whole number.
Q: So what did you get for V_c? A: 2183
